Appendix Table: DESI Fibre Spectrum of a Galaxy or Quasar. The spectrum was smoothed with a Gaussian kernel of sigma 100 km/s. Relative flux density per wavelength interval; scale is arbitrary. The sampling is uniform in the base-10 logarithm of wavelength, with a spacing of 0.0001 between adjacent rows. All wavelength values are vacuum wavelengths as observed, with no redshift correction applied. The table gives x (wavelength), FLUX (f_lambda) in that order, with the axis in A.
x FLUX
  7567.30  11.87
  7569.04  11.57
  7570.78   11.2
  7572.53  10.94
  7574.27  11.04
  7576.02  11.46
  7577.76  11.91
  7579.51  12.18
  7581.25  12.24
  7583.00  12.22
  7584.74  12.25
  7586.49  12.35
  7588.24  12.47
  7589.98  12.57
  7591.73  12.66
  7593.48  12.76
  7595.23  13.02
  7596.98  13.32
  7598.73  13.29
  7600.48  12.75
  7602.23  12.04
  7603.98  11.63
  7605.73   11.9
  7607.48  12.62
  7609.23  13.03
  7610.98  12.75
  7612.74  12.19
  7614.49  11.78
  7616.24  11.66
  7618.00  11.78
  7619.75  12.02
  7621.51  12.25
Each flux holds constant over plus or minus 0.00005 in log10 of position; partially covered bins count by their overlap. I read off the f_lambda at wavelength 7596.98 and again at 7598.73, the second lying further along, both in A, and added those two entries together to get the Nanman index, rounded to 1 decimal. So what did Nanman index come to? 26.6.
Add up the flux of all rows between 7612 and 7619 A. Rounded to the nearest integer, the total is 47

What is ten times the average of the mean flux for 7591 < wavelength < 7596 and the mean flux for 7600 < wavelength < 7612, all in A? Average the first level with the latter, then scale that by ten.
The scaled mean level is 126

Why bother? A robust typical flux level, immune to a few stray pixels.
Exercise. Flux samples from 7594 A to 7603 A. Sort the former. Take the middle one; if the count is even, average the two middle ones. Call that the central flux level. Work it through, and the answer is 13.0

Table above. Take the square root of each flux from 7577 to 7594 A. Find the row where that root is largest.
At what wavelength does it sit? 7593.48 A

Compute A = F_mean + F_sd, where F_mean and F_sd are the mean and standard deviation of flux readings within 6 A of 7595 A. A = 13.2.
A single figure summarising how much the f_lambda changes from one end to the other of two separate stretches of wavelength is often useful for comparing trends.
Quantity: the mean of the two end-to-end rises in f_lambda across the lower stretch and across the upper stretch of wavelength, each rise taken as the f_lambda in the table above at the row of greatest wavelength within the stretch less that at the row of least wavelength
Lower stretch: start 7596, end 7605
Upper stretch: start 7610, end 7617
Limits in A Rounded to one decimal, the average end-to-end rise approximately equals -1.4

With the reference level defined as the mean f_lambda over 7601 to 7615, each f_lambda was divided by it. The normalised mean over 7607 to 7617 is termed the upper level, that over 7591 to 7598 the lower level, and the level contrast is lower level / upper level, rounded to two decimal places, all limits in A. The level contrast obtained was 1.05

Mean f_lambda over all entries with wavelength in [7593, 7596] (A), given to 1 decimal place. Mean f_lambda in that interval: 12.9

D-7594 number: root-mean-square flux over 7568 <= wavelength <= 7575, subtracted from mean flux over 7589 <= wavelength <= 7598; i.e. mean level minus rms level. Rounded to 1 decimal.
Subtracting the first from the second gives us 1.7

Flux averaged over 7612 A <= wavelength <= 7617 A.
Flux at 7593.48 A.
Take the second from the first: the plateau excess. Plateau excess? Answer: -0.9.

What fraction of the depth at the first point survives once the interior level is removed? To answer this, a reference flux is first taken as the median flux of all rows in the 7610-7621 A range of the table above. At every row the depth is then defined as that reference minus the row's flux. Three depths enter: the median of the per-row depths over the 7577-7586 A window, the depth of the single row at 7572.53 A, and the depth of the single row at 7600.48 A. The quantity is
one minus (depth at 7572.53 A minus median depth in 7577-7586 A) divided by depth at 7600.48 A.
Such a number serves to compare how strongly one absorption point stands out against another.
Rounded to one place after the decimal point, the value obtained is 2.5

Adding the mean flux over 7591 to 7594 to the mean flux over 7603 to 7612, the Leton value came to 25.1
